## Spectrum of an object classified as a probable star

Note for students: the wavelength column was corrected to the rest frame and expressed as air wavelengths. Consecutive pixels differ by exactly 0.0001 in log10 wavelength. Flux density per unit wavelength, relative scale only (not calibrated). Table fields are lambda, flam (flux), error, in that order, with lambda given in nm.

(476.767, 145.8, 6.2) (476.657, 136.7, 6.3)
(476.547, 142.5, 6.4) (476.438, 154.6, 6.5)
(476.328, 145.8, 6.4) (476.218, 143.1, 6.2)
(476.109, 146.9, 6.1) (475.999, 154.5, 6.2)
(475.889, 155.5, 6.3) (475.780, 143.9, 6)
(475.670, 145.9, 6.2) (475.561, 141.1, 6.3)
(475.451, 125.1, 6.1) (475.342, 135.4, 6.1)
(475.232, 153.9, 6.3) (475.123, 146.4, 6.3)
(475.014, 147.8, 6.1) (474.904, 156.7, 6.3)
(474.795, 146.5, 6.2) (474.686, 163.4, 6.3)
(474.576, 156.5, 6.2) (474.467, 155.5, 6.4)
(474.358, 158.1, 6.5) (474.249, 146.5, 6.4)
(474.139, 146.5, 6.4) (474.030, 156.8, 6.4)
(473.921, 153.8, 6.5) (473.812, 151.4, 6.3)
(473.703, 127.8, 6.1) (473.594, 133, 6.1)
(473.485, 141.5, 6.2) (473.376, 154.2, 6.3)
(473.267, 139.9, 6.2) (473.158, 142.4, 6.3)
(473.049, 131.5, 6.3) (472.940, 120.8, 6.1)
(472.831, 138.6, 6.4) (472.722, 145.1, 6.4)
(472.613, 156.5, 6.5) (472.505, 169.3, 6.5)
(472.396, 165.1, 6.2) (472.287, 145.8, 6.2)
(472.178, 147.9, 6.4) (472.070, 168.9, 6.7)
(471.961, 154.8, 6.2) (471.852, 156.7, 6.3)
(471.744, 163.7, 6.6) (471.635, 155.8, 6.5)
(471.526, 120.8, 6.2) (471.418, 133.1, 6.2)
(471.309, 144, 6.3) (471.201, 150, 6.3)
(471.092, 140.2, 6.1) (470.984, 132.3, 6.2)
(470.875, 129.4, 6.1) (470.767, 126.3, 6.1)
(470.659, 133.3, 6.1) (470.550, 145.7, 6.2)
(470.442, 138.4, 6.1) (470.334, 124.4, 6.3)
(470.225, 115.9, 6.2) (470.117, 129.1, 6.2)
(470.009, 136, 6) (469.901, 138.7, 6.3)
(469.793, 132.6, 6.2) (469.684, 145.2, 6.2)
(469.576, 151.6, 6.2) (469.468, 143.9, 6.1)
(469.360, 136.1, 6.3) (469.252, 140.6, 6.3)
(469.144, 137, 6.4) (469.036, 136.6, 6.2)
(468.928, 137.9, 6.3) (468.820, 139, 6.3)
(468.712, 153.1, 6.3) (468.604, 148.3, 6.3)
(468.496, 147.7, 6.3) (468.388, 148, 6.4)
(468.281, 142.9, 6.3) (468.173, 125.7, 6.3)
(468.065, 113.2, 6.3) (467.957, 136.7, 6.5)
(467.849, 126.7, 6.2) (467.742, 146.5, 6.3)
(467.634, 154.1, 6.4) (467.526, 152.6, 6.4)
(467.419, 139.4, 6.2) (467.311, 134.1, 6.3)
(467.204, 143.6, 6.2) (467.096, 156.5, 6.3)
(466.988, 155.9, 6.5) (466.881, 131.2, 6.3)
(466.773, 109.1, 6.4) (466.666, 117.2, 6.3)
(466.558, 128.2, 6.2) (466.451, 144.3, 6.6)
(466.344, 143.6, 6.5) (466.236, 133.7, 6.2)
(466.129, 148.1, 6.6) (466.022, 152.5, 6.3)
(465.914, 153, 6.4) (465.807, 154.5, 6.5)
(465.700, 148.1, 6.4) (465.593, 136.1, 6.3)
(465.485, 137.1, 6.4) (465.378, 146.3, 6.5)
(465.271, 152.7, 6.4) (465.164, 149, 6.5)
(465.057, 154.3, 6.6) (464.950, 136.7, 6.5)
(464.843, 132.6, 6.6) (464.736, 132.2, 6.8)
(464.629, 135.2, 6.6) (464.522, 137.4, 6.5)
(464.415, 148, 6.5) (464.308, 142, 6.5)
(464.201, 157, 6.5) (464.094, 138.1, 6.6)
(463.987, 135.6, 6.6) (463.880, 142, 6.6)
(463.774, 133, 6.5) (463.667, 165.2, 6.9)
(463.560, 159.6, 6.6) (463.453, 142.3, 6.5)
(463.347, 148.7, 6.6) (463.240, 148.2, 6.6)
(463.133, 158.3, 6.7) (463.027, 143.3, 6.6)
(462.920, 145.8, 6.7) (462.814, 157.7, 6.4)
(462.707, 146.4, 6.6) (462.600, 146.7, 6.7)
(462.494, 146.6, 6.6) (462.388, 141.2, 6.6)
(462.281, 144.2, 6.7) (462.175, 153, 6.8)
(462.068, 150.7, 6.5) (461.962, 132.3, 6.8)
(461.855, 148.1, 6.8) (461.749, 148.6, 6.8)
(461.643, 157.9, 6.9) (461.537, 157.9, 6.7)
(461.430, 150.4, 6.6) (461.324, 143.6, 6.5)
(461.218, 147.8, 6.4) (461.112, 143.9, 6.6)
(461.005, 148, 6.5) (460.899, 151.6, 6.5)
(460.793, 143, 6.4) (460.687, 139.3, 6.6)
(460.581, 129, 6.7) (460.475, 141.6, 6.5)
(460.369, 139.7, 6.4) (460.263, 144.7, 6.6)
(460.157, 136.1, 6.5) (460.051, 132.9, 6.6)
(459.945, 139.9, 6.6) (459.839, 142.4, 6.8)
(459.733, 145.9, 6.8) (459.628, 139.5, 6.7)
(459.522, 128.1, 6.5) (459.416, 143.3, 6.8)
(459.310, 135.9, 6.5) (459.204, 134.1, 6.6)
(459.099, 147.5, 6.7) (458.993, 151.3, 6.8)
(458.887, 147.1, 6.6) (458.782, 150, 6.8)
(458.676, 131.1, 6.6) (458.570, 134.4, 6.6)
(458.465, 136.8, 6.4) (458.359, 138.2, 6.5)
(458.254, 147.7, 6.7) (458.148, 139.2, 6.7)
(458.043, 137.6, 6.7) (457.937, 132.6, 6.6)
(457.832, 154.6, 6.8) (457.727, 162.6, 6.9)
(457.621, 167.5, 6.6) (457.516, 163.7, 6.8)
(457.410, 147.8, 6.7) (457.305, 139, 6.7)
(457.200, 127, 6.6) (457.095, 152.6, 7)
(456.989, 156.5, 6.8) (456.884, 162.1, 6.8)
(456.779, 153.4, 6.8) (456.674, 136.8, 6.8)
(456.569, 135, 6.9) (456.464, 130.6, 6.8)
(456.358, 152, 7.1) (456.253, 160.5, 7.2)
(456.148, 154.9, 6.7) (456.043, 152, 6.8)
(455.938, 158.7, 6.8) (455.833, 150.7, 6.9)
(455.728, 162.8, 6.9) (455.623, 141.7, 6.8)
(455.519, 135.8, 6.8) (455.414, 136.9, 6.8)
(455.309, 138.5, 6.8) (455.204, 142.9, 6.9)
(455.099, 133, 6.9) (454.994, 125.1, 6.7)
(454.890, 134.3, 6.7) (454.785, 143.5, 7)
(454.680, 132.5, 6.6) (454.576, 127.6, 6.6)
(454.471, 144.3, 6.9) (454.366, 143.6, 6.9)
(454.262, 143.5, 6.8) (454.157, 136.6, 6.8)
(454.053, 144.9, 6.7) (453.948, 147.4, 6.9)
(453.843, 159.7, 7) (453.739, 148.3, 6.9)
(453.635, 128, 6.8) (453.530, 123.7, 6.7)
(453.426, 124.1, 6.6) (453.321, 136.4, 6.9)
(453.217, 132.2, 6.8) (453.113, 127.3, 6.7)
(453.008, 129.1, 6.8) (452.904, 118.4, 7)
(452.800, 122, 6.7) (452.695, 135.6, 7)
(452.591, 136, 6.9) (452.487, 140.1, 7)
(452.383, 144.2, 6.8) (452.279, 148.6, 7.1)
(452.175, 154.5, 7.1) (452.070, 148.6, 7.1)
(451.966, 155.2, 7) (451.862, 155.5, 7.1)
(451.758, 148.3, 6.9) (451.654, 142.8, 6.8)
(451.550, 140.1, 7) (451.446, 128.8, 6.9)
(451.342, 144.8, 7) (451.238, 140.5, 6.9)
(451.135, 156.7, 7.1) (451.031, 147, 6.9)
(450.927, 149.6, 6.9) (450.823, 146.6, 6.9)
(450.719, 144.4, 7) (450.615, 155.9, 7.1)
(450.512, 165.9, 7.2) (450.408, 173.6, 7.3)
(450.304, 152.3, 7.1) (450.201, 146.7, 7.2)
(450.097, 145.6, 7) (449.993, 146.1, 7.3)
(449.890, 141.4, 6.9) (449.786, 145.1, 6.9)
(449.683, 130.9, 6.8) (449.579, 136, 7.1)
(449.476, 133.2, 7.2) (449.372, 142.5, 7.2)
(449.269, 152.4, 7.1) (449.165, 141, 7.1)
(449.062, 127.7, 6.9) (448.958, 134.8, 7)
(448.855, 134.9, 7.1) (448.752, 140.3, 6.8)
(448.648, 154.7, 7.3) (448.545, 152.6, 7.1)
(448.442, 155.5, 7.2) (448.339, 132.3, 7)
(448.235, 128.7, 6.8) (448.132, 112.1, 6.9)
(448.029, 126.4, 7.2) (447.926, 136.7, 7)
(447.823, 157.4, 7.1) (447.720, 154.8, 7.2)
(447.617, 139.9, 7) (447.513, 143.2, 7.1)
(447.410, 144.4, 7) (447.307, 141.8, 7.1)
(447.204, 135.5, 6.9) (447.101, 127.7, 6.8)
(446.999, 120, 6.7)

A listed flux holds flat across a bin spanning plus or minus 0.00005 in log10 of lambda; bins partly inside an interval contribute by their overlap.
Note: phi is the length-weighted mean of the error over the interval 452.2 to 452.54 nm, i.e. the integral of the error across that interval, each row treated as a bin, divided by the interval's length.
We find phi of 6.99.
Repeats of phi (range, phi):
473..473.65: 6.23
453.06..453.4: 6.77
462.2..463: 6.62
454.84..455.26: 6.80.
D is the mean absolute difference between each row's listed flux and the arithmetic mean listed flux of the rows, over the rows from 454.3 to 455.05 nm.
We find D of 6.8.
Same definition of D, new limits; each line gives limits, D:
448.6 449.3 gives 7.3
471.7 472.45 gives 7.2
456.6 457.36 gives 10.7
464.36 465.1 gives 6.7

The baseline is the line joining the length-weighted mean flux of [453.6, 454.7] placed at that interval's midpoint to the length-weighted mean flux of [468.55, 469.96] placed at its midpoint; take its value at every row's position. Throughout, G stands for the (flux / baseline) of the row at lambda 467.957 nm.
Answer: 0.97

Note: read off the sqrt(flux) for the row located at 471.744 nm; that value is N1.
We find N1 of 12.79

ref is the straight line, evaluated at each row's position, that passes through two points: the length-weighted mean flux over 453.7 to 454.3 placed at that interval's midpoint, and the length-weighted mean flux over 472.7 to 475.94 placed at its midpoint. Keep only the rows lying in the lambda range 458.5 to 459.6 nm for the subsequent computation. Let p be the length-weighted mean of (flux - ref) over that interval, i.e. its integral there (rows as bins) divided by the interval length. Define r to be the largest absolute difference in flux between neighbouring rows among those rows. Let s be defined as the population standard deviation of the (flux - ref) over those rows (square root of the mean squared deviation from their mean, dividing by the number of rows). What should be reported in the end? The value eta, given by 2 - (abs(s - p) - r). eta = 7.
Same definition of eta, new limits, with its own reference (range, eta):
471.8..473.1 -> 13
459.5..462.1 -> 10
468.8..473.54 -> 21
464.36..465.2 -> 6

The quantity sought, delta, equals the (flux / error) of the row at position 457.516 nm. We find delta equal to 24.1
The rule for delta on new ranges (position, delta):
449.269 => 21.5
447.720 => 21.5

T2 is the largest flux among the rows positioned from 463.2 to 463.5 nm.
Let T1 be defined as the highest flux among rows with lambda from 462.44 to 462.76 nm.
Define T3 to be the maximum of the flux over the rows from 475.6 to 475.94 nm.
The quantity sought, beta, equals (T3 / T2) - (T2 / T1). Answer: 0.03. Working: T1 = 146.7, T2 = 148.7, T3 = 155.5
